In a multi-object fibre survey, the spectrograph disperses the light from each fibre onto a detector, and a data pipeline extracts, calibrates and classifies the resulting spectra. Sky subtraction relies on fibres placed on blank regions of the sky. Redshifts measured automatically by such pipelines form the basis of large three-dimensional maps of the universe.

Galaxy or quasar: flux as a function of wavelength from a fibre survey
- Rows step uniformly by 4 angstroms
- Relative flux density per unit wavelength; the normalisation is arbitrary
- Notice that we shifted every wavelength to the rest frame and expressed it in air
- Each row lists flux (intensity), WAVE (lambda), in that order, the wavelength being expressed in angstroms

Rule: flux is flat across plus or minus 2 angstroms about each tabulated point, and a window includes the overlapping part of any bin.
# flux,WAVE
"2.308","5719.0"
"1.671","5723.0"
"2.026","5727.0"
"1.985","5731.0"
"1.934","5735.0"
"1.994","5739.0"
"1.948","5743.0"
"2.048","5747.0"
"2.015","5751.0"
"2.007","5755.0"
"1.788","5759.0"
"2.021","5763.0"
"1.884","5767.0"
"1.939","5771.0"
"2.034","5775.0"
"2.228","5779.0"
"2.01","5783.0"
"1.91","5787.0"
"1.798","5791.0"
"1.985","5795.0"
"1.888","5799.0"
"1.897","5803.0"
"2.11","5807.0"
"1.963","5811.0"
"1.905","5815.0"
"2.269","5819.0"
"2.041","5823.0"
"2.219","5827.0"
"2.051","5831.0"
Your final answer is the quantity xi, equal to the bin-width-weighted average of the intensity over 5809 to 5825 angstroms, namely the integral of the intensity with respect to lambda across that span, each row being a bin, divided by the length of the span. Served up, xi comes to 2.04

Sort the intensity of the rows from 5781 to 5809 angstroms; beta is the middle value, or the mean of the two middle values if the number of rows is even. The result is 1.91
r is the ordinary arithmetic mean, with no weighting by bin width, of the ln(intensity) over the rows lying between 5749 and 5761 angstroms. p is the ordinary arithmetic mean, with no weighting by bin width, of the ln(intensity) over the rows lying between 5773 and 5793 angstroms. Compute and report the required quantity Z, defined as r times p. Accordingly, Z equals 0.4541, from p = 0.689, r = 0.659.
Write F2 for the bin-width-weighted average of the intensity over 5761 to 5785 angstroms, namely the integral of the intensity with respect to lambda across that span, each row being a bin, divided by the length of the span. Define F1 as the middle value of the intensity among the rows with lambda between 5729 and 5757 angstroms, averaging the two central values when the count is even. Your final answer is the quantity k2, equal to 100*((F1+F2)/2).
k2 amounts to 201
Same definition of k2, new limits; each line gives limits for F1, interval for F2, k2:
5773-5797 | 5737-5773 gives 198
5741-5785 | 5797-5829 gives 202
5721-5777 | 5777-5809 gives 198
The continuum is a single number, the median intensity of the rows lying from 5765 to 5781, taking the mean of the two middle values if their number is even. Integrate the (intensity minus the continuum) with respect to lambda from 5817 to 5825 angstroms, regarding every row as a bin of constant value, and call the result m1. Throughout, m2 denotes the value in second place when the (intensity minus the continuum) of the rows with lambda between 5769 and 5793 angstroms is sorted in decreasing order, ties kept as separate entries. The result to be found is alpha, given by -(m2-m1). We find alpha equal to 1.3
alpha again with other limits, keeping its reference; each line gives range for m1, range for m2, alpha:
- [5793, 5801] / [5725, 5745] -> -0.4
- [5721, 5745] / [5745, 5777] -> -1.5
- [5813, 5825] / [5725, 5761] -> 1.0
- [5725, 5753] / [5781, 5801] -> 0.2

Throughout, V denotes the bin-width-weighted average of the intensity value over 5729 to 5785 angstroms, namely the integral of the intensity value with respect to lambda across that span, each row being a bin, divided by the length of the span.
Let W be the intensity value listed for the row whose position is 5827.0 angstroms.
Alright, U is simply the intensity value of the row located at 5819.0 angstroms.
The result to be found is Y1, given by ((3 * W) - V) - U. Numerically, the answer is 2.40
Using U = 2.269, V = 1.99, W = 2.219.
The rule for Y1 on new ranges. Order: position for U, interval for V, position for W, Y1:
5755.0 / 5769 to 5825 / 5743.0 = 1.84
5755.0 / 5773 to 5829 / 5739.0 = 1.96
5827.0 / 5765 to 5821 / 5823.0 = 1.92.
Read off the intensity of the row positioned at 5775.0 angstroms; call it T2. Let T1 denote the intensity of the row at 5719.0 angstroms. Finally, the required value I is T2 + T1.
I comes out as 4.34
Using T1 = 2.308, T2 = 2.034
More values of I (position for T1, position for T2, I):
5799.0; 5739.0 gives 3.88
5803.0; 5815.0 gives 3.80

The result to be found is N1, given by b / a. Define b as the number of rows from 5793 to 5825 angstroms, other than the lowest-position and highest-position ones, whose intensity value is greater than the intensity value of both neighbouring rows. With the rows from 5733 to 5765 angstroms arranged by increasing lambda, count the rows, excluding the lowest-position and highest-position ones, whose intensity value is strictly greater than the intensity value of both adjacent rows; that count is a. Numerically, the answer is 1.00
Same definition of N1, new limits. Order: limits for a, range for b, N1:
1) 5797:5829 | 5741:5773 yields 1.00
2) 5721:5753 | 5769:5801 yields 0.67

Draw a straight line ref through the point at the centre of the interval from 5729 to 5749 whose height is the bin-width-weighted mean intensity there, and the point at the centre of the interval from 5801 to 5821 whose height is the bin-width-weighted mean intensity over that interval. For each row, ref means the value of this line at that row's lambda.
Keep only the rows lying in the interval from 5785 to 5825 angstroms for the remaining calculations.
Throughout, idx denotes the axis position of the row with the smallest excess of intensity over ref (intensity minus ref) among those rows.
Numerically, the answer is 5791.0 angstroms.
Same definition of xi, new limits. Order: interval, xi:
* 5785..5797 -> 1.90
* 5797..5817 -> 1.95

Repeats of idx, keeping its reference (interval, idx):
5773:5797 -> 5791.0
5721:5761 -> 5723.0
